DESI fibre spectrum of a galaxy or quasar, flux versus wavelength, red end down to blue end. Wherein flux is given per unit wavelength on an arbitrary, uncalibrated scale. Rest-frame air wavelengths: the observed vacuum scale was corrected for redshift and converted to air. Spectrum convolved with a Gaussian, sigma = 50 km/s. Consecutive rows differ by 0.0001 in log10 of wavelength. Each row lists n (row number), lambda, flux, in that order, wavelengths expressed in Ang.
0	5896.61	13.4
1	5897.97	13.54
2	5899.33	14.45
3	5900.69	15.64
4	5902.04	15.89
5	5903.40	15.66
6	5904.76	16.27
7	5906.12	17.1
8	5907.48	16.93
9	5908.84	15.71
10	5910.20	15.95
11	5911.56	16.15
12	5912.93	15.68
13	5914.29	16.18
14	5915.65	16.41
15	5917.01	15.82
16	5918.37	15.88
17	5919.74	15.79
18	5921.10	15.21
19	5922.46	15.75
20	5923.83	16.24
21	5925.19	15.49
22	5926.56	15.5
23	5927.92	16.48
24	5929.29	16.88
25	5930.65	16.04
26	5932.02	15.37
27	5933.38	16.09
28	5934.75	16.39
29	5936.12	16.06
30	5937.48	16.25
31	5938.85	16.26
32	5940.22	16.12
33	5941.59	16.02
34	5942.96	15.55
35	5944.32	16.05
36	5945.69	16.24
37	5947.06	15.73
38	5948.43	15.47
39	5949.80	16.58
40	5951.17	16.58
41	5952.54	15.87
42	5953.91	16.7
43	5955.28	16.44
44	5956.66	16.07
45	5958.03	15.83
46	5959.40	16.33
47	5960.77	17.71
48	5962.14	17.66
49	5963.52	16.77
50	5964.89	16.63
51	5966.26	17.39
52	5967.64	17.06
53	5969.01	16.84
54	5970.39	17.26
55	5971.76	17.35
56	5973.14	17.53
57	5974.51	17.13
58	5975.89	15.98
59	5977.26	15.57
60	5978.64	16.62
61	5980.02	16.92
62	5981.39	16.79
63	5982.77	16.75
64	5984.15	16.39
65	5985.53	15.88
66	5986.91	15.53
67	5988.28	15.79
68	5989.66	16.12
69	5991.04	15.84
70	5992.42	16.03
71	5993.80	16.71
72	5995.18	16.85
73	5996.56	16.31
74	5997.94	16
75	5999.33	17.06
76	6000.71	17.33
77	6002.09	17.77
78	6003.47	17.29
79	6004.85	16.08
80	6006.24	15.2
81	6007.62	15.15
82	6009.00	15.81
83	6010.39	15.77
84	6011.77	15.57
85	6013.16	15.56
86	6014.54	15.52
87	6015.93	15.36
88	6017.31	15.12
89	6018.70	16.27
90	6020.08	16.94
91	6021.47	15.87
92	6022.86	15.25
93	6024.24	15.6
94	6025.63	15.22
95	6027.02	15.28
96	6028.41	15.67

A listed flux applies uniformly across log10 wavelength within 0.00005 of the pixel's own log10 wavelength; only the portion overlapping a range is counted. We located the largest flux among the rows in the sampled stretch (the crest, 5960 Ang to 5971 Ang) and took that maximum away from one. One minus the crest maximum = -16.7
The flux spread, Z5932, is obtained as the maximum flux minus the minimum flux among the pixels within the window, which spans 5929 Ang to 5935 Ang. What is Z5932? 1.5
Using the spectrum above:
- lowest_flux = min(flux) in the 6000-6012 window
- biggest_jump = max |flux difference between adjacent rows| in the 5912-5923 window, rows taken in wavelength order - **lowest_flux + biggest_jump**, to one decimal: 15.7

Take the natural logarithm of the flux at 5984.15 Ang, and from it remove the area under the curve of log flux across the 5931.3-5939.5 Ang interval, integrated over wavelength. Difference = -20.0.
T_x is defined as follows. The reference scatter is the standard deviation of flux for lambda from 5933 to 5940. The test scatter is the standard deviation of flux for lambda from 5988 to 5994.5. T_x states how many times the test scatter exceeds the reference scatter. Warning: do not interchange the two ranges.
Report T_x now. 2.72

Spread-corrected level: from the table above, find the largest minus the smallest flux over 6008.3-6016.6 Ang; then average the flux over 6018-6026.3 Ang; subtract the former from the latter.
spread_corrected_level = 15.4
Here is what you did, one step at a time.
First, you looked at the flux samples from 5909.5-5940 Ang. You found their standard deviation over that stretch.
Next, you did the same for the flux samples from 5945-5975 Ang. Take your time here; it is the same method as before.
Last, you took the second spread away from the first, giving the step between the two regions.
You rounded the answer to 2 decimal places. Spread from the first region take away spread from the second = -0.25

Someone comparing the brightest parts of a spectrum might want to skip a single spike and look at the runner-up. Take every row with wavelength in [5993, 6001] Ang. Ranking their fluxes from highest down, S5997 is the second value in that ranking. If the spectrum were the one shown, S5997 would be 17.06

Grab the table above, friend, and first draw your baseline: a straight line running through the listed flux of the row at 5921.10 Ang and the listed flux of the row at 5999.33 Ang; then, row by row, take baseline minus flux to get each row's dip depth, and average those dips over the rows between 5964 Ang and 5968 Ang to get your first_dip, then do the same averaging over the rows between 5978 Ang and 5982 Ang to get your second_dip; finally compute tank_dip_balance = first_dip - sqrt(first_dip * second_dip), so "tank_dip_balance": -1.1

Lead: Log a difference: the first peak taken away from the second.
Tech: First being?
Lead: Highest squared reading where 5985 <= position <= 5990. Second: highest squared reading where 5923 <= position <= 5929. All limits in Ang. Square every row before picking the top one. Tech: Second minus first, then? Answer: 12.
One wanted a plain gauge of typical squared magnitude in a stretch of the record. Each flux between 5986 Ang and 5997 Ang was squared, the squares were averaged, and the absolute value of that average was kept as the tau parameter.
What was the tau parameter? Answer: 261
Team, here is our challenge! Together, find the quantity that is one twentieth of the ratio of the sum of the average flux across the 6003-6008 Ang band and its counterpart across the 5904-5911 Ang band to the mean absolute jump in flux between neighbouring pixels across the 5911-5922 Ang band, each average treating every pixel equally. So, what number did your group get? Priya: 4.5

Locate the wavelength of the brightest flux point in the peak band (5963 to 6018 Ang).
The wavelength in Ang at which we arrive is 6002.09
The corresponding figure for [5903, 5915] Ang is 5906.12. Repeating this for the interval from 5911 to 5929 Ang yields 5927.92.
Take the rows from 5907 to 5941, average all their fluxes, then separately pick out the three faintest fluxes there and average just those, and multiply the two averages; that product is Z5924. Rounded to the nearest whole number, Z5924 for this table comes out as 246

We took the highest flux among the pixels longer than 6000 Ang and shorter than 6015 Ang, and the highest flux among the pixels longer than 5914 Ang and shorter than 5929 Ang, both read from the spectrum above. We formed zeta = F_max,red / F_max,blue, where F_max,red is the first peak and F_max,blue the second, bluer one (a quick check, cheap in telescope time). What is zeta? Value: 1.08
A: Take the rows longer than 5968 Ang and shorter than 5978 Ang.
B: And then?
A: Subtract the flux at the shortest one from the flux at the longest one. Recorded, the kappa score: -1.3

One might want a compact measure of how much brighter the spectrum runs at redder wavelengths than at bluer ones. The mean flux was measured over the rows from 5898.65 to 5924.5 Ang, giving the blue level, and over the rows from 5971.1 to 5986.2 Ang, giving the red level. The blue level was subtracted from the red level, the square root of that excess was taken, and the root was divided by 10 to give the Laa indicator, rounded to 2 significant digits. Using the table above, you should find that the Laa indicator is 0.083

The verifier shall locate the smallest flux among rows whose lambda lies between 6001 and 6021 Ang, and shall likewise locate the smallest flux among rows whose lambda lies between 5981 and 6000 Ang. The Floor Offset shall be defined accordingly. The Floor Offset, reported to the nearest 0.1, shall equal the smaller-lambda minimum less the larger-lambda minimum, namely 0.4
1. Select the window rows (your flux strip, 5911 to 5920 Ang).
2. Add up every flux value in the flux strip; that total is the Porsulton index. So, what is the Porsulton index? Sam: 112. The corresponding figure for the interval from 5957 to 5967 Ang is 118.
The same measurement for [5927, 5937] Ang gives 113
